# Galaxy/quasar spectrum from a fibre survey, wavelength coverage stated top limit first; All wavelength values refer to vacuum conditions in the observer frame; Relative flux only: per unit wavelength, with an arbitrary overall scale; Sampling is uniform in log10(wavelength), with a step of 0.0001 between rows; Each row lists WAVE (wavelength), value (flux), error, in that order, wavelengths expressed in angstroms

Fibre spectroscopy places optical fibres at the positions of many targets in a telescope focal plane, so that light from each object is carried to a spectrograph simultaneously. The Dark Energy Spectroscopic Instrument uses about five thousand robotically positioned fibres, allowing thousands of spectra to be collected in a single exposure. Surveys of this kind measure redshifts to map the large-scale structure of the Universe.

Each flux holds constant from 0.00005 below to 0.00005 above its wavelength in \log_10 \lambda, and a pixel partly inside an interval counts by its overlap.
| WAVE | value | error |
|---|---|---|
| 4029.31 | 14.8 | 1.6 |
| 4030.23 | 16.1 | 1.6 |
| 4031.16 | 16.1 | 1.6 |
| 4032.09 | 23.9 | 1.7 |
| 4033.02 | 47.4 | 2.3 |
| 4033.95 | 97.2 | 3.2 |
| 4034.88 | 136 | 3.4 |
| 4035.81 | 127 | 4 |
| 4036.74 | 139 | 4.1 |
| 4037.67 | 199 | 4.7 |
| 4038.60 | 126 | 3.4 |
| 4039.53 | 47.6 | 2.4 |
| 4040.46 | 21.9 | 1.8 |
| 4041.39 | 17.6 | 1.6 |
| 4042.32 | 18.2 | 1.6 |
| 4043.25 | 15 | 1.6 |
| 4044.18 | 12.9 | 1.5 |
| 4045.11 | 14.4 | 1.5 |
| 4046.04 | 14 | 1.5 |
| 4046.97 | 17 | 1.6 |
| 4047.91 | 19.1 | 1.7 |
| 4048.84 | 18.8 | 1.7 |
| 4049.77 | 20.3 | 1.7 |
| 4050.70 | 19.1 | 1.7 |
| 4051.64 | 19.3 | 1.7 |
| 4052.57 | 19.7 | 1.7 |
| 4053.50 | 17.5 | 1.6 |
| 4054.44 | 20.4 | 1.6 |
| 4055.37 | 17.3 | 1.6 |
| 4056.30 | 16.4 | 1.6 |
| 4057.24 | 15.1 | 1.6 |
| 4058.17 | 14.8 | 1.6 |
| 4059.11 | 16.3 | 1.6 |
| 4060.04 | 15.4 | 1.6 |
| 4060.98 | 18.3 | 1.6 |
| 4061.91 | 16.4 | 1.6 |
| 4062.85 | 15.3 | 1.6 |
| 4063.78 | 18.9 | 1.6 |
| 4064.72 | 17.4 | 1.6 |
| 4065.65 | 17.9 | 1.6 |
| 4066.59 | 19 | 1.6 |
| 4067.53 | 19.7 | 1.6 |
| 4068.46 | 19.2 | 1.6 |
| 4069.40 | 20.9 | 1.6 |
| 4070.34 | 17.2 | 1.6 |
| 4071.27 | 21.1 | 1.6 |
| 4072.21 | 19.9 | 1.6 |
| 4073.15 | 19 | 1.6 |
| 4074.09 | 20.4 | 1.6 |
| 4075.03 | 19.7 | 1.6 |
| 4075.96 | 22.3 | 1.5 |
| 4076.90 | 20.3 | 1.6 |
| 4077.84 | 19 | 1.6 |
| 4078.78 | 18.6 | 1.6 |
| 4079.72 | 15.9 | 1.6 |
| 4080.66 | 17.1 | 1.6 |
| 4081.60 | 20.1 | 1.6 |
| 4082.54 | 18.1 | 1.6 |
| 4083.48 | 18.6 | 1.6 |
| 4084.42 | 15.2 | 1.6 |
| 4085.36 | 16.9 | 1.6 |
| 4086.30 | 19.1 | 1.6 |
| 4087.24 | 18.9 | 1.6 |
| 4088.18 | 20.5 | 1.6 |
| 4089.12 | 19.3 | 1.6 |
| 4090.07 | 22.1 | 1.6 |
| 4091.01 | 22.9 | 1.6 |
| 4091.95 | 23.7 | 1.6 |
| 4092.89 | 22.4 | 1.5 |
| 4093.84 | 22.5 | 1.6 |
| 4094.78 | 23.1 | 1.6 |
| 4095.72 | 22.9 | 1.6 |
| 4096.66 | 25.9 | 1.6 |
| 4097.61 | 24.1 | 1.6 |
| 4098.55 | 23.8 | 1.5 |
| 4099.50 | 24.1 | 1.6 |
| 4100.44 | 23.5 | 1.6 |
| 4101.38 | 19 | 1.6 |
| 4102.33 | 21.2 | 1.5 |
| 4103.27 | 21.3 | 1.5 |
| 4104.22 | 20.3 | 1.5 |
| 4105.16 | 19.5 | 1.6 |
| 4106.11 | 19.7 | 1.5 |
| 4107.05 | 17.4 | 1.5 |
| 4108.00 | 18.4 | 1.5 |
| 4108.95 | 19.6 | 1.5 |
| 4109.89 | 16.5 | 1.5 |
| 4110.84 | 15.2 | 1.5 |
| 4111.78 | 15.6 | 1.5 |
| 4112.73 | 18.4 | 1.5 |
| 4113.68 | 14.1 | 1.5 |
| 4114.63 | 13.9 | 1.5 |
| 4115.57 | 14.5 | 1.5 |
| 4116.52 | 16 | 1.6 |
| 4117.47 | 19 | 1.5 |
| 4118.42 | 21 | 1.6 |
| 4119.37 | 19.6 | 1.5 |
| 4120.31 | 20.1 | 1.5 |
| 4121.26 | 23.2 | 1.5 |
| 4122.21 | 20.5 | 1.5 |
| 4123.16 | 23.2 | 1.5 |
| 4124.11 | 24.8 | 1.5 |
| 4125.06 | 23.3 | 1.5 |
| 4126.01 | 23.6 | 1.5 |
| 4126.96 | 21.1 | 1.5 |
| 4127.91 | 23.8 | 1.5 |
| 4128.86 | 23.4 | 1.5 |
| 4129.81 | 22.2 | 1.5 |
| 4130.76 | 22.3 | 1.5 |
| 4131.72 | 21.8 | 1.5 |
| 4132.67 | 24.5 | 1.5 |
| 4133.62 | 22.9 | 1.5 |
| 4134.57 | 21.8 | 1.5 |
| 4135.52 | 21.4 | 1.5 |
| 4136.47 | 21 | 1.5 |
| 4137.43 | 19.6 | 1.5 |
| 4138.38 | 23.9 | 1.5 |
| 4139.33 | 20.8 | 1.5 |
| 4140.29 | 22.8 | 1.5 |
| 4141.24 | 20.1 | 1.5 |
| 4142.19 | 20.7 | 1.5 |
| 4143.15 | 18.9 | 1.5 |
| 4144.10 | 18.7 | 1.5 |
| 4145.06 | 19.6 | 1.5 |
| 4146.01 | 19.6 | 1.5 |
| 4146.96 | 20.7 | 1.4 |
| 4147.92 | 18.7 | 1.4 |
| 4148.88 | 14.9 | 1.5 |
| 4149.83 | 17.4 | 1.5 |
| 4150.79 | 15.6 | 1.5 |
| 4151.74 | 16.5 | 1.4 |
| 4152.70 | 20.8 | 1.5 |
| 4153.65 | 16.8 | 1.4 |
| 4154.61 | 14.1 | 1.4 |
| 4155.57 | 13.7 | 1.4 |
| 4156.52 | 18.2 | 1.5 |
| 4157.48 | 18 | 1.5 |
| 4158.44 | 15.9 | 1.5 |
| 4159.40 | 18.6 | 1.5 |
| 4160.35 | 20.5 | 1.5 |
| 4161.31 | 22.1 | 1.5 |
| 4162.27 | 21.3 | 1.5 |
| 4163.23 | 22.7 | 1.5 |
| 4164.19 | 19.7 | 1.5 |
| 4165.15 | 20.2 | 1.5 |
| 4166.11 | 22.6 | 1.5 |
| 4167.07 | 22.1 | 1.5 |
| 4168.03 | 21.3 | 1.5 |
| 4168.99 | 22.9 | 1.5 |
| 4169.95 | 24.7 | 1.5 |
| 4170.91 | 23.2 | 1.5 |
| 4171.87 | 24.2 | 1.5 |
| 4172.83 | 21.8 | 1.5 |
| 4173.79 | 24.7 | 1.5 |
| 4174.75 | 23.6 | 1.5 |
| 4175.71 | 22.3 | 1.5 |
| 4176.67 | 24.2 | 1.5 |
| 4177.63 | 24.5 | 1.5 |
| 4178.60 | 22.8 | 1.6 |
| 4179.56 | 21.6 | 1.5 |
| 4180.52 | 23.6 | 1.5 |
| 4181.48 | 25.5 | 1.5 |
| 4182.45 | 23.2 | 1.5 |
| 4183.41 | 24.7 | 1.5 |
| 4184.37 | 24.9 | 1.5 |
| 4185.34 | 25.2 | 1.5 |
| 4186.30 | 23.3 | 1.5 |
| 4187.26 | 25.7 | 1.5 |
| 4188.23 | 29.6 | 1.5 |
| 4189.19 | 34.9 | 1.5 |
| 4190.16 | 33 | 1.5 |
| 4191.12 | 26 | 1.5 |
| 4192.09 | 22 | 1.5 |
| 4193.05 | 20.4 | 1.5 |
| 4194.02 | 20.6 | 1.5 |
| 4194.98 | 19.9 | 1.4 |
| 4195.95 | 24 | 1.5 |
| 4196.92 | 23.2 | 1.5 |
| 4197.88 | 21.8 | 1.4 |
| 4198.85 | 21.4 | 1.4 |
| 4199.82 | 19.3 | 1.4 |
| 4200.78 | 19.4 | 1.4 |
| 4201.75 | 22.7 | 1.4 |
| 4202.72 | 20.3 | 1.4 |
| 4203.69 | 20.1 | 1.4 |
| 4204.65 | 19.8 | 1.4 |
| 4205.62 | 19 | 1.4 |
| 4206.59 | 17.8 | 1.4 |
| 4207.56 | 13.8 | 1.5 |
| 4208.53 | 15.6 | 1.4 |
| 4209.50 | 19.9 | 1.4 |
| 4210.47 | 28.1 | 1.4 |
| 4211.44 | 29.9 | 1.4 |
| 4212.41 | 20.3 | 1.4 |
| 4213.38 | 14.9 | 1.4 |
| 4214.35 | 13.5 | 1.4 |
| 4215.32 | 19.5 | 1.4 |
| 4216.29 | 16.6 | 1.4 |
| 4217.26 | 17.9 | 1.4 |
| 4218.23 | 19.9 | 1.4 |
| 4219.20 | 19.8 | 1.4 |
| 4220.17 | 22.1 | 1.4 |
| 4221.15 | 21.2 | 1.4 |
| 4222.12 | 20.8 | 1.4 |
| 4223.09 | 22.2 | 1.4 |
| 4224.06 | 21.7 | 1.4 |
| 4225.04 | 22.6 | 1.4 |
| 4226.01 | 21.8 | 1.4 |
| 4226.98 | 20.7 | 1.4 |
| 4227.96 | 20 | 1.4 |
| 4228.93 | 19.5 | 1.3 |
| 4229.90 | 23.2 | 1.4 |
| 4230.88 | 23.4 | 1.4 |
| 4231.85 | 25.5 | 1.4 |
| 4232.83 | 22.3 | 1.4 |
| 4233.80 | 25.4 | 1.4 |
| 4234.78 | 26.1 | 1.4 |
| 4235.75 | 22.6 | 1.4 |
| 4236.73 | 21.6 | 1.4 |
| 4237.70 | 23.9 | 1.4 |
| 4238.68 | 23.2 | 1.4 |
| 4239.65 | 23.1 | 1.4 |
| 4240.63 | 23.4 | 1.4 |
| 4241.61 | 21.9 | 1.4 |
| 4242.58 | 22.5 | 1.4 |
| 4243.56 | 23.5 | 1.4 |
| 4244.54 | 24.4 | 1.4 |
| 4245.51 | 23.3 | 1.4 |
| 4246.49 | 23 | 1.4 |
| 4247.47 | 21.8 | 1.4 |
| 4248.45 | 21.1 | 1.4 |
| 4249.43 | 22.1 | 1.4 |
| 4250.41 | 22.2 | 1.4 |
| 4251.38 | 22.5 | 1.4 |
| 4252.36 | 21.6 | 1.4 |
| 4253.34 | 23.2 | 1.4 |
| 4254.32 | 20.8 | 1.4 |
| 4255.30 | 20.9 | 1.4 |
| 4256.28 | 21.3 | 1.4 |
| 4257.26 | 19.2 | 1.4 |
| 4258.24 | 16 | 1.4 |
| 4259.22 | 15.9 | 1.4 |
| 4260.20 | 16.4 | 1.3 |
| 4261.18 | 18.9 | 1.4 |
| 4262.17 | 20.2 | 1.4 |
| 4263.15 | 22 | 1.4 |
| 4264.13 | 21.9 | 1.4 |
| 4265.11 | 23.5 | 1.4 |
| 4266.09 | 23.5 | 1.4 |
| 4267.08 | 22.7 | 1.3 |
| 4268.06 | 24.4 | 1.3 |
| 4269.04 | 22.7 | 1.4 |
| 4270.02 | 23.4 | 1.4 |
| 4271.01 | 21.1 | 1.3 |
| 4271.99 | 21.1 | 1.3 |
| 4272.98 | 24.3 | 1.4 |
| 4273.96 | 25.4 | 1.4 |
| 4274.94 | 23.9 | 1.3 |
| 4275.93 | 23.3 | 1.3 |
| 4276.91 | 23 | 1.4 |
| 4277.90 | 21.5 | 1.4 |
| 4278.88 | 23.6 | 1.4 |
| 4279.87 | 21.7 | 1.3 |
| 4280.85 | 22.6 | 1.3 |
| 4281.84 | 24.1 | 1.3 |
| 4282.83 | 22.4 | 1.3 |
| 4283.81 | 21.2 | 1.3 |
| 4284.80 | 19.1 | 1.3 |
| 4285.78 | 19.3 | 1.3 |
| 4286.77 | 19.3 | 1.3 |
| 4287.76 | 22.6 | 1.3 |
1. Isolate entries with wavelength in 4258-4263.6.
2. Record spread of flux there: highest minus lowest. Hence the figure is 6.1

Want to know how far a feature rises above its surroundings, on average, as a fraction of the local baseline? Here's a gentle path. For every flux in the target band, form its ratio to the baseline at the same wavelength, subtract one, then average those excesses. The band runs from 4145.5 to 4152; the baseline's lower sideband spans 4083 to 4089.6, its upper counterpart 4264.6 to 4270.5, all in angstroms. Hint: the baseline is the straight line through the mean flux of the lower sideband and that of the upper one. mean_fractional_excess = -0.12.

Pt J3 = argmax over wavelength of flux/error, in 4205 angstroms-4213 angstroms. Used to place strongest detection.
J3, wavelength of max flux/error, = 4211.44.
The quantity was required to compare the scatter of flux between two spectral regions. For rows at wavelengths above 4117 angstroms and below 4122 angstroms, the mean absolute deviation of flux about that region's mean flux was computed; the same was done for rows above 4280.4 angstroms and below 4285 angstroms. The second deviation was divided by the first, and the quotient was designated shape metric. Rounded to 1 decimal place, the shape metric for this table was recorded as 1.1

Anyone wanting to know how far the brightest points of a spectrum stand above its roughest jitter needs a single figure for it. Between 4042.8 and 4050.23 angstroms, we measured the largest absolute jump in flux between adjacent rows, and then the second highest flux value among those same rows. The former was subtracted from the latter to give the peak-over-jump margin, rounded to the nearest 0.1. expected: 16.1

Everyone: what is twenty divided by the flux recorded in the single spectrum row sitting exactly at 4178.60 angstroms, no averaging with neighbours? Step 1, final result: 0.88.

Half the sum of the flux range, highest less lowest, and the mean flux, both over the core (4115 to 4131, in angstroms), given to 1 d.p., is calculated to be 15.8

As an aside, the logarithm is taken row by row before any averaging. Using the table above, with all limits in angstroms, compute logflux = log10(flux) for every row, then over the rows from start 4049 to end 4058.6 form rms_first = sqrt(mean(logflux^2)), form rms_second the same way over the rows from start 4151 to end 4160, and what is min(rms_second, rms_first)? 1.23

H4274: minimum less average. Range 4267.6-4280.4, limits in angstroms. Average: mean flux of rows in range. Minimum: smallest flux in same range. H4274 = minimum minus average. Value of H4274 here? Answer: -1.9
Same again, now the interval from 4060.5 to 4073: -3.3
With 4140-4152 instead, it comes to -3.9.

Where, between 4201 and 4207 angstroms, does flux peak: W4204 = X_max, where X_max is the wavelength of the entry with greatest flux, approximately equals 4201.75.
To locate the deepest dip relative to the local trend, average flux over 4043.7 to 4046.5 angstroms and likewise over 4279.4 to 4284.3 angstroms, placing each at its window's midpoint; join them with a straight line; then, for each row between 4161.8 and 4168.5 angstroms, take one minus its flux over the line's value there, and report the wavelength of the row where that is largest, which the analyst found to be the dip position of 4164.19 angstroms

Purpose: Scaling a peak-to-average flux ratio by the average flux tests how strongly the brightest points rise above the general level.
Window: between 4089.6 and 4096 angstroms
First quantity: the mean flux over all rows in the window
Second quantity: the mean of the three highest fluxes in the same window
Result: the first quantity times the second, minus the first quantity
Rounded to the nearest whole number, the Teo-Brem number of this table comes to 507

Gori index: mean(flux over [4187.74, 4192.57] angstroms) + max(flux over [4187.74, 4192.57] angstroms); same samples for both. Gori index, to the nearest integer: 64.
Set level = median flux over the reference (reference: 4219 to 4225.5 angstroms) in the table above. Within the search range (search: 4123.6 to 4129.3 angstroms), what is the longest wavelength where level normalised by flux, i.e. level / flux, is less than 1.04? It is 4128.86 angstroms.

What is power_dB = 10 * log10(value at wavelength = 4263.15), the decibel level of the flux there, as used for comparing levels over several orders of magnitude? 13.42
